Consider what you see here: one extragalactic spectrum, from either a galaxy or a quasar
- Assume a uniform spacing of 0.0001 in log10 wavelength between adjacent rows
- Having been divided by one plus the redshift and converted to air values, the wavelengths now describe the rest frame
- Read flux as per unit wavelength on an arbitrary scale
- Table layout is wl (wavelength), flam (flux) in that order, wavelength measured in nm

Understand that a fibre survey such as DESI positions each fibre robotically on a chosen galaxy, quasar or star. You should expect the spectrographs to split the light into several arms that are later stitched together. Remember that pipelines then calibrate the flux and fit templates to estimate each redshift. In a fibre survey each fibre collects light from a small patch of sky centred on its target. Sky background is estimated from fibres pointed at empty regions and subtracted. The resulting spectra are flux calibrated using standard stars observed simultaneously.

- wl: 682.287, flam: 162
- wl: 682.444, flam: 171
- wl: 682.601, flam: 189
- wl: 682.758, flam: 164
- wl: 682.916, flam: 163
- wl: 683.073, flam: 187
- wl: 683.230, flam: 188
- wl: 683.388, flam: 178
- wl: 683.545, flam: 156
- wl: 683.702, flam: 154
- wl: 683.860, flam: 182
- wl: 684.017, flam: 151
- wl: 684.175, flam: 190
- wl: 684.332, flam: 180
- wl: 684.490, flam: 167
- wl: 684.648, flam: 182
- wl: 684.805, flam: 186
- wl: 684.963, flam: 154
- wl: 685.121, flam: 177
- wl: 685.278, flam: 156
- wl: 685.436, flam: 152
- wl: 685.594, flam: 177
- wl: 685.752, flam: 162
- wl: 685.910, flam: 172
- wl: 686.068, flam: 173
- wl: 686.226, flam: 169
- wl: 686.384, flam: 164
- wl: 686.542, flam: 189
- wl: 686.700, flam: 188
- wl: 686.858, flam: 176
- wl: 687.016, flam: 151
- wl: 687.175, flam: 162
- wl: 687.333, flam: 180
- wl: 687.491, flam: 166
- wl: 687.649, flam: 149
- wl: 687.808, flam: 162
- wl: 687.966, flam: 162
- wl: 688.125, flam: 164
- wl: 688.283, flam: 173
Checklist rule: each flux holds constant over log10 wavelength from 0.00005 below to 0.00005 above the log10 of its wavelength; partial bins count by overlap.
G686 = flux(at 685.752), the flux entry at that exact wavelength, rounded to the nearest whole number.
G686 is 162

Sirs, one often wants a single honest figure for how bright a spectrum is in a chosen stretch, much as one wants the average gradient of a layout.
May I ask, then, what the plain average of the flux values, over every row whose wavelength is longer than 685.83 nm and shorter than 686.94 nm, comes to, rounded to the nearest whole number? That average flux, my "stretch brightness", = 176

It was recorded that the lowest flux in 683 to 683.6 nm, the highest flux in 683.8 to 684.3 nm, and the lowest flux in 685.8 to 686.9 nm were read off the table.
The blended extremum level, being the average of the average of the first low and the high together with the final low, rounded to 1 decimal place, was 168.5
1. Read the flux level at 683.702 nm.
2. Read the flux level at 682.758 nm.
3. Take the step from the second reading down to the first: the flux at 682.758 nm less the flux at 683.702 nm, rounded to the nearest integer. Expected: 10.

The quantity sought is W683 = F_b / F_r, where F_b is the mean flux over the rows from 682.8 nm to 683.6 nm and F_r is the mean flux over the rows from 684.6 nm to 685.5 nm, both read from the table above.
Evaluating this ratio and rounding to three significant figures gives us 1.04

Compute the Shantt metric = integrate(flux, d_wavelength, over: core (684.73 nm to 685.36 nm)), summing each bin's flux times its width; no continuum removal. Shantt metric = 106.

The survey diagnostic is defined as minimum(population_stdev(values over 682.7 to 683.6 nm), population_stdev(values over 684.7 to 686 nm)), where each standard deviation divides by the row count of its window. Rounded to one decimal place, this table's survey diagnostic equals 11.9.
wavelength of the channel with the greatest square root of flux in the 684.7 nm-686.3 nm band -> 684.805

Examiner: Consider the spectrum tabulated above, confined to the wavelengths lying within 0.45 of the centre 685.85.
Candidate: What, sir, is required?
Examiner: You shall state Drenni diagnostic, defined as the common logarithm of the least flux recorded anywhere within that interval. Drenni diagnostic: 2.18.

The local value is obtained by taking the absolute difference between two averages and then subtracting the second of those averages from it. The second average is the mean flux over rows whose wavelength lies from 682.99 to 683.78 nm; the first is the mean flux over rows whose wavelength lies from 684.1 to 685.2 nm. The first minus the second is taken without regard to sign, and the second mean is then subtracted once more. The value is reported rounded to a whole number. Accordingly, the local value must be -169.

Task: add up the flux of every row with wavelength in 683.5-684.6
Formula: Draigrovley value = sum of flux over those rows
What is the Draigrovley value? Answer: 1180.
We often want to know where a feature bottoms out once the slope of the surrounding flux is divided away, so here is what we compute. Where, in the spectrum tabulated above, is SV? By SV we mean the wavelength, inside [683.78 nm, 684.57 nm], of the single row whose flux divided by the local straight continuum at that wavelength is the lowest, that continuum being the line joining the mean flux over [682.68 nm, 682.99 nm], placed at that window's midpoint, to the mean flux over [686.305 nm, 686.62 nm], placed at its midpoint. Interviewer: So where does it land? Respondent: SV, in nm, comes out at 684.017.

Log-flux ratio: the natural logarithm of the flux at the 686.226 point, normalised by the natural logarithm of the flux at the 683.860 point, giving 0.99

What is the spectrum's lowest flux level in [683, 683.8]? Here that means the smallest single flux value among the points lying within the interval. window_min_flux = 154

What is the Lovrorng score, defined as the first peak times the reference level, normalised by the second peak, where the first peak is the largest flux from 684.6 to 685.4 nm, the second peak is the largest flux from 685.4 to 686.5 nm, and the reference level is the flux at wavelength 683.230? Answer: 198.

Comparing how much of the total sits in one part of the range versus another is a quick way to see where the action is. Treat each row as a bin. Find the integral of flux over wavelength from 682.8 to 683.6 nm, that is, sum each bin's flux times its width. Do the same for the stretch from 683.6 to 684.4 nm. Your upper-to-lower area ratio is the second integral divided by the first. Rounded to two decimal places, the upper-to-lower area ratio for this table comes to 0.98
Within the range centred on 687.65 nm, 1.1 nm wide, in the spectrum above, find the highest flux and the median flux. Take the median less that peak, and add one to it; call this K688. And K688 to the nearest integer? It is -17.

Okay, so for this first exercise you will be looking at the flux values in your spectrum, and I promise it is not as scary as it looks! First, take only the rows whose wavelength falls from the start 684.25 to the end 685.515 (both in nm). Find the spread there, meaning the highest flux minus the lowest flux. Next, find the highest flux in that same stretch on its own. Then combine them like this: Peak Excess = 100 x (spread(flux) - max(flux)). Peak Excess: -15200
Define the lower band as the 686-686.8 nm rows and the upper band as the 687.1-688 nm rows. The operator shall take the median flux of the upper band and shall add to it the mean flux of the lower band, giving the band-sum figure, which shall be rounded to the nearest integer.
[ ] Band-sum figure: 339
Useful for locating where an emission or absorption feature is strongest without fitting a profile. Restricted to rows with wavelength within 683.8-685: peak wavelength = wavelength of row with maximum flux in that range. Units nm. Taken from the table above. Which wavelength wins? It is 684.175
